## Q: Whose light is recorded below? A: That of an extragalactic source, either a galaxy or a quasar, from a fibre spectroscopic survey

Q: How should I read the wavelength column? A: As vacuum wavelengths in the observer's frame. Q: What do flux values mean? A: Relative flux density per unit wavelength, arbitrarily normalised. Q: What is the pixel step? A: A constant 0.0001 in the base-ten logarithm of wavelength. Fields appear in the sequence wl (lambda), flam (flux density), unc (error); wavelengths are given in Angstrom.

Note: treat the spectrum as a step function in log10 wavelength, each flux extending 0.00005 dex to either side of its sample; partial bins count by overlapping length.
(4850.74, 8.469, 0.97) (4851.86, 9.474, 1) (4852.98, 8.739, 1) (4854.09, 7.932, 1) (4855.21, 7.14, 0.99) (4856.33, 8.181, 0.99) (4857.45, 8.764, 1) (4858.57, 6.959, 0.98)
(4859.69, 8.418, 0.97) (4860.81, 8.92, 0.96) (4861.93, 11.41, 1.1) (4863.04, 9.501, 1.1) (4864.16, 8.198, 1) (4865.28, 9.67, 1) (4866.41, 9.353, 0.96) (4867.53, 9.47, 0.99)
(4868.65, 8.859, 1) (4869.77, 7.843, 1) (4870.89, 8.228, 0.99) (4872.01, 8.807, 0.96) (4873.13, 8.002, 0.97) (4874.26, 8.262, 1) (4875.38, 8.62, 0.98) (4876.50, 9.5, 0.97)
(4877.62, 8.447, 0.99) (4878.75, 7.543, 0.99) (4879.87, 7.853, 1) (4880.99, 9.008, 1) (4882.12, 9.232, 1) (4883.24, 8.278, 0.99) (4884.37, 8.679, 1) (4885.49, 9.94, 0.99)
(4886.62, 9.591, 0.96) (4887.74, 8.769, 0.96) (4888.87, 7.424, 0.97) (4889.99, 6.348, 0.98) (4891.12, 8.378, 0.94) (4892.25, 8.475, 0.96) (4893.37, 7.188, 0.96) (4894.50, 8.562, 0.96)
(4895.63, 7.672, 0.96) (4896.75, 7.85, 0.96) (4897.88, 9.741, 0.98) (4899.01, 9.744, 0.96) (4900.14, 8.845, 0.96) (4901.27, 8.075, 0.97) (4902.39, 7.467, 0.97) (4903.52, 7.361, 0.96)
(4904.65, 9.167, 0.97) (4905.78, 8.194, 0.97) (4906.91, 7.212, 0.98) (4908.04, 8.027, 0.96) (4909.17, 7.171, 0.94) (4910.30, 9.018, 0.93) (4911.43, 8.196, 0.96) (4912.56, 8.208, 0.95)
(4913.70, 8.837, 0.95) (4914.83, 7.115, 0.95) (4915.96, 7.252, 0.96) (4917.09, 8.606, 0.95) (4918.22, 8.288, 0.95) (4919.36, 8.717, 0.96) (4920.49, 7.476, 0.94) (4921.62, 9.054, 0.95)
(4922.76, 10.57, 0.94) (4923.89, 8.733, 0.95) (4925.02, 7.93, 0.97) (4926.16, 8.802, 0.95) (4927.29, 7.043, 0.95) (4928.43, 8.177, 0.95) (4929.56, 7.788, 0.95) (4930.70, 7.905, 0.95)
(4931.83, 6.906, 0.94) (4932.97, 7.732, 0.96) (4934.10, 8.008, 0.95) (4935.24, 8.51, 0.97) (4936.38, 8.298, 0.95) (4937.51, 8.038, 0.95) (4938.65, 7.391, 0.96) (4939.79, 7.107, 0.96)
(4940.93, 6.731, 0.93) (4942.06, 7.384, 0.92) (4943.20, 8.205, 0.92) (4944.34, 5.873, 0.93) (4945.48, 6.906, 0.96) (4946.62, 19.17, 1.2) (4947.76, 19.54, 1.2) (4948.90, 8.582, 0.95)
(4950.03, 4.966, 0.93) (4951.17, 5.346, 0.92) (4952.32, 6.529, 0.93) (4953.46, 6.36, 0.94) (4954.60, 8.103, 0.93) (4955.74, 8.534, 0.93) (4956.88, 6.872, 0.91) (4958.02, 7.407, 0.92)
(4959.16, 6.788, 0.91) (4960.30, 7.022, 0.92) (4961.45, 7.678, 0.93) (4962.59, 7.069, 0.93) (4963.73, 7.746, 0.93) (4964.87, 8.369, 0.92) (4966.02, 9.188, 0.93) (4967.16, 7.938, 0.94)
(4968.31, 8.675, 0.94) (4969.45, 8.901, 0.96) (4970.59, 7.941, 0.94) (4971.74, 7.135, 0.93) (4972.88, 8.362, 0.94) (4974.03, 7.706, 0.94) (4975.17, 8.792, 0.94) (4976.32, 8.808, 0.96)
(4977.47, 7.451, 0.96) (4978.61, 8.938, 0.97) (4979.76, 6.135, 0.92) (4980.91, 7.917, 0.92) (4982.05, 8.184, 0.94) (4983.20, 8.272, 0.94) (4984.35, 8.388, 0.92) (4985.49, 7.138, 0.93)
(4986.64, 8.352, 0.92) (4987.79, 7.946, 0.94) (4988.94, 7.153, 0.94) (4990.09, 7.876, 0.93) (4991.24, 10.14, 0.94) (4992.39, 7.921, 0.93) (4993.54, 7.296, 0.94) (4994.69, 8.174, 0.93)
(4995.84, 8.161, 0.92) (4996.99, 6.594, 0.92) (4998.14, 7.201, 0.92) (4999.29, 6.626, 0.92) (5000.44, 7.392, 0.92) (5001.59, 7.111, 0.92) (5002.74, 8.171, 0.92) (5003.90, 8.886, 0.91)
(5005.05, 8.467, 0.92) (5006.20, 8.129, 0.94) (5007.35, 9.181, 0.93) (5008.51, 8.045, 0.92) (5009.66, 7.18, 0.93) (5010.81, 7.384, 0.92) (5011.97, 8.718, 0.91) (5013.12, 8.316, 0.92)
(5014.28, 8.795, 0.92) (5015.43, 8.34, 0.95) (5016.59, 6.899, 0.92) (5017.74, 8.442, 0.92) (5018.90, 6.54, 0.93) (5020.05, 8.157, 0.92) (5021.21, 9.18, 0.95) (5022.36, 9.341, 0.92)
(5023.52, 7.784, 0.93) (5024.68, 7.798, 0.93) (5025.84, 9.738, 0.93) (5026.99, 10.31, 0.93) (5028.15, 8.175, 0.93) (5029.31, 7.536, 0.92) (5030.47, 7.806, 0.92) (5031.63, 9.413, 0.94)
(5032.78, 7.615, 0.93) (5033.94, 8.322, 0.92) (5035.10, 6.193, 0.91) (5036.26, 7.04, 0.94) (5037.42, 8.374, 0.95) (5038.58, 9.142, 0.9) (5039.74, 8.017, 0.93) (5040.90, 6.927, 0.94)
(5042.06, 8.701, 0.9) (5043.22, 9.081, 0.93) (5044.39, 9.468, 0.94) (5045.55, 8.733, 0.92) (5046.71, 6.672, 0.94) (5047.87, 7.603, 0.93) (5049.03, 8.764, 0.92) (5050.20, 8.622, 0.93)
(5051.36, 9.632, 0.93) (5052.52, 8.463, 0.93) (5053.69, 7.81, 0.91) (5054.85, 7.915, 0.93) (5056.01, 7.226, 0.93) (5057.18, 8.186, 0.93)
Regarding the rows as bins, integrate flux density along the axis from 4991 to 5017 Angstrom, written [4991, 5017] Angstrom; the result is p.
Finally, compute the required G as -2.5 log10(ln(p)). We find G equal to -1.82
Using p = 206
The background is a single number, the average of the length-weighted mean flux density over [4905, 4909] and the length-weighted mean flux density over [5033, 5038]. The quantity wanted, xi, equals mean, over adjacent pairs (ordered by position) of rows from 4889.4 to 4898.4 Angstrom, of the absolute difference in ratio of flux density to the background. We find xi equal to 0.14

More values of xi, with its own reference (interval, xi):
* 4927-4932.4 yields 0.09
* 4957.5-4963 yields 0.07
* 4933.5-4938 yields 0.04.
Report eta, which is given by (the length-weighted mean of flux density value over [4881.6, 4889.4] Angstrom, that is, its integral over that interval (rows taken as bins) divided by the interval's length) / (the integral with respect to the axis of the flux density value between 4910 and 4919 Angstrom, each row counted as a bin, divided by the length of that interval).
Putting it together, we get 1.08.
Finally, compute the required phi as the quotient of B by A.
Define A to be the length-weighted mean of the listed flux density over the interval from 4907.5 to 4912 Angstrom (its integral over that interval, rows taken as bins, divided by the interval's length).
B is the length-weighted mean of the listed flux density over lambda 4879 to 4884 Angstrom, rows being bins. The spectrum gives 1.05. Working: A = 8.11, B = 8.53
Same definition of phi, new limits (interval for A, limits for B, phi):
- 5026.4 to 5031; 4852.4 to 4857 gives 0.95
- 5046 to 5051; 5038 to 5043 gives 1.03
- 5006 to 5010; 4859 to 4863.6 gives 1.16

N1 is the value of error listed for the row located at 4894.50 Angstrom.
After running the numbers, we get 0.96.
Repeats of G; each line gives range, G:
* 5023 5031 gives -1.56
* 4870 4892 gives -1.80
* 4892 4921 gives -1.84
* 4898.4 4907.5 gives -1.59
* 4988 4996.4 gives -1.56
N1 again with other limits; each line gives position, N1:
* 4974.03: 0.94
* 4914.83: 0.95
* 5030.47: 0.92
